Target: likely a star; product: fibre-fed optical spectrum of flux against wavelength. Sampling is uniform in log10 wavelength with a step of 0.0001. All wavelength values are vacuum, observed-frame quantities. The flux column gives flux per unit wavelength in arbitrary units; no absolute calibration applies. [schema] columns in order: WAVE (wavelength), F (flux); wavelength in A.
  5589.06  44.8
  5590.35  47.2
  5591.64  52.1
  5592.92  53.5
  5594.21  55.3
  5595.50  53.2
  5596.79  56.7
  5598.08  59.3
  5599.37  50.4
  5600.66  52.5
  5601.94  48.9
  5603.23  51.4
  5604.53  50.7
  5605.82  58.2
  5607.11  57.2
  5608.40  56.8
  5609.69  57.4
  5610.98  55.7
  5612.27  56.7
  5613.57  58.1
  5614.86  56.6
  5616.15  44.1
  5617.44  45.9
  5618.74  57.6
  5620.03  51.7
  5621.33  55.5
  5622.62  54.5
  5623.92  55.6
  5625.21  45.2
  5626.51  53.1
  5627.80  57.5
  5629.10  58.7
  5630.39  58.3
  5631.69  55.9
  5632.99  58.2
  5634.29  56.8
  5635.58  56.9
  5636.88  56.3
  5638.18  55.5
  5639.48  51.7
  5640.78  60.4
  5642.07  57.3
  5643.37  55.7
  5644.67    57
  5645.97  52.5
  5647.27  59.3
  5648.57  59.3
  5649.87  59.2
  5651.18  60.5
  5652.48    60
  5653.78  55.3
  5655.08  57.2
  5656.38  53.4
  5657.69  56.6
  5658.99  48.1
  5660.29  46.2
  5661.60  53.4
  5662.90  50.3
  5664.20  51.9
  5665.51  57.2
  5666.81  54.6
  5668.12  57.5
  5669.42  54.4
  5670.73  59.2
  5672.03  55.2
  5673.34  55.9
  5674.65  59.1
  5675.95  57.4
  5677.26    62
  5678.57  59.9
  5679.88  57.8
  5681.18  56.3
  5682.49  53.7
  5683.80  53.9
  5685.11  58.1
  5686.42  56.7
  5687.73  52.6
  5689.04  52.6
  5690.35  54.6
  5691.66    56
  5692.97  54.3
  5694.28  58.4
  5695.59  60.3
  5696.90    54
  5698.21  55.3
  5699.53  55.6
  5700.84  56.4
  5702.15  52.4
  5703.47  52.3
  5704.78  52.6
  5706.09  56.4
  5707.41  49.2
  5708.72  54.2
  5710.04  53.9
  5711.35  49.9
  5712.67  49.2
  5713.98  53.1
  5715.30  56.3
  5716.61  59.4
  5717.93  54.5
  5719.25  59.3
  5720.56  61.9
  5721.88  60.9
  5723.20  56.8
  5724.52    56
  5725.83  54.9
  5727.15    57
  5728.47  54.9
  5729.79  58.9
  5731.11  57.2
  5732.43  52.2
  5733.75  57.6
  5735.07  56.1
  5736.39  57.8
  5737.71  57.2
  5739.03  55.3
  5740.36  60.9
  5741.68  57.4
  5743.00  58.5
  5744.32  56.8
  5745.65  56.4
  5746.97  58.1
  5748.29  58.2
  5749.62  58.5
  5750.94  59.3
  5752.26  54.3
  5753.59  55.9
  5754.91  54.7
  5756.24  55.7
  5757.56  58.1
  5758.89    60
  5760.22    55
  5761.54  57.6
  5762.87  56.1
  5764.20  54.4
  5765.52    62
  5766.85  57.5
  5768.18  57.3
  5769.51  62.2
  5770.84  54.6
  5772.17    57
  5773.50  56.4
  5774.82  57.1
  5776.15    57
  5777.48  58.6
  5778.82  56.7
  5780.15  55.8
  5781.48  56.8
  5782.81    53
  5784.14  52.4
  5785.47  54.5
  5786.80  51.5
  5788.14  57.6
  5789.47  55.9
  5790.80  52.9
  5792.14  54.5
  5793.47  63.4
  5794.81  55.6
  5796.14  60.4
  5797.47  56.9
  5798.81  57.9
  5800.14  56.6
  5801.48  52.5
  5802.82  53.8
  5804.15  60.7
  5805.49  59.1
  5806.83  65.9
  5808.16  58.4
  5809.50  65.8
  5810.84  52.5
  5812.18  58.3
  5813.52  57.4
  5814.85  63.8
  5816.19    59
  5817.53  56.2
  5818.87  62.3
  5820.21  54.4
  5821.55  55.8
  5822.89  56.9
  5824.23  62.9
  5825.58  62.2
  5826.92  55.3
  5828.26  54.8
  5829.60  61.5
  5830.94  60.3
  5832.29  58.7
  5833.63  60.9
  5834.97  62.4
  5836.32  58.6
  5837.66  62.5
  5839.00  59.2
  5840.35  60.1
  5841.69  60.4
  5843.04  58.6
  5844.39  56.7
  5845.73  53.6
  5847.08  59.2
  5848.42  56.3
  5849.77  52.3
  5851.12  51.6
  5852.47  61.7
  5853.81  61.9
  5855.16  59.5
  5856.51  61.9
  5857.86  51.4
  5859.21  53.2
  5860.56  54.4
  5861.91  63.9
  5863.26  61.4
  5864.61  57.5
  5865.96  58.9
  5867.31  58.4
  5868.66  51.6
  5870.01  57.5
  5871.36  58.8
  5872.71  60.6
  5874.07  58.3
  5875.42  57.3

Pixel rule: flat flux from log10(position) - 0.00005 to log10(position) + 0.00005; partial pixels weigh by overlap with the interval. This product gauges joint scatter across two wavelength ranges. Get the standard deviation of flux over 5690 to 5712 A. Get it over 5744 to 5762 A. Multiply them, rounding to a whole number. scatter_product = 5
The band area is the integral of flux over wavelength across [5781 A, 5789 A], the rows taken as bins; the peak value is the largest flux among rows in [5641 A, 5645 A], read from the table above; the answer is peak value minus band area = -377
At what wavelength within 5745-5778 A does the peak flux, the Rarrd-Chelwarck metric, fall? 5769.51 A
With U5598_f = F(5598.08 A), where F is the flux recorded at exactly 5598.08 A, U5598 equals 59.3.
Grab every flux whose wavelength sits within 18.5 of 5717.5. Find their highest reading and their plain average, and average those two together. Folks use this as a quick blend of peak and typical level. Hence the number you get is 58.6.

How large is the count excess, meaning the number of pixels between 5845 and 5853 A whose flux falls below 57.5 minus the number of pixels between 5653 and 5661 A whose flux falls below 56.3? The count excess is 0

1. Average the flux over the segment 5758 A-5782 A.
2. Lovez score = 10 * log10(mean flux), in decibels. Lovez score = 17.58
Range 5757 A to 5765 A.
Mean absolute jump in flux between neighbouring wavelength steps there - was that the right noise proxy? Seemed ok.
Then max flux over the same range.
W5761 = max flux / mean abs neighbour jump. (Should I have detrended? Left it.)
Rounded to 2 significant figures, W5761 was 24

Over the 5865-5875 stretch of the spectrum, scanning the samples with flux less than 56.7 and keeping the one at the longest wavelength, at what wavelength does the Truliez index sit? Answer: 5868.66 A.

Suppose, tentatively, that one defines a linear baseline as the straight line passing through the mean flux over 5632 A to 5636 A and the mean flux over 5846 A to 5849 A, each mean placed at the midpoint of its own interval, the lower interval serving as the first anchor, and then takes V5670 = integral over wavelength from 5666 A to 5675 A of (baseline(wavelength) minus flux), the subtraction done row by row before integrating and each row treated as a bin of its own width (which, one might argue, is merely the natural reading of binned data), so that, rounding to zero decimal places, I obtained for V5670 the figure 7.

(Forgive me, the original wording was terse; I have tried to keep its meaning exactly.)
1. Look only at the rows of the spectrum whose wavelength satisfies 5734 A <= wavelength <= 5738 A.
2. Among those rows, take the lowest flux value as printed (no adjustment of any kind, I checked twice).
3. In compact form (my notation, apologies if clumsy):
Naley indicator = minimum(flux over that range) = 56.1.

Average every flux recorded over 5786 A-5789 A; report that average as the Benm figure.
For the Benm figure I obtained 55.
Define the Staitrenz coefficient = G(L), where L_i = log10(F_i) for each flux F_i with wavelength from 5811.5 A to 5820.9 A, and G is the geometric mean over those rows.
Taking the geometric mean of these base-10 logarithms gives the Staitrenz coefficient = 1.77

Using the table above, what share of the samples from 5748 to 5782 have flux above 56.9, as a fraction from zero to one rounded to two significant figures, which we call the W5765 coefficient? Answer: 0.54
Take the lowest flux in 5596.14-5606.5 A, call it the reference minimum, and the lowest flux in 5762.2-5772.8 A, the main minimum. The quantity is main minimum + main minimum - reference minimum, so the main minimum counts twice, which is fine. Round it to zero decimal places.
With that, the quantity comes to 60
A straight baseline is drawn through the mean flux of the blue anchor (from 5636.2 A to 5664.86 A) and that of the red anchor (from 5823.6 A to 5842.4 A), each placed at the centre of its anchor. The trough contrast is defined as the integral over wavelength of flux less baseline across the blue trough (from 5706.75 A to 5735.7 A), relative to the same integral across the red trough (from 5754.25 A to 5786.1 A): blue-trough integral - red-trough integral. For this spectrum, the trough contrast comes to 10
